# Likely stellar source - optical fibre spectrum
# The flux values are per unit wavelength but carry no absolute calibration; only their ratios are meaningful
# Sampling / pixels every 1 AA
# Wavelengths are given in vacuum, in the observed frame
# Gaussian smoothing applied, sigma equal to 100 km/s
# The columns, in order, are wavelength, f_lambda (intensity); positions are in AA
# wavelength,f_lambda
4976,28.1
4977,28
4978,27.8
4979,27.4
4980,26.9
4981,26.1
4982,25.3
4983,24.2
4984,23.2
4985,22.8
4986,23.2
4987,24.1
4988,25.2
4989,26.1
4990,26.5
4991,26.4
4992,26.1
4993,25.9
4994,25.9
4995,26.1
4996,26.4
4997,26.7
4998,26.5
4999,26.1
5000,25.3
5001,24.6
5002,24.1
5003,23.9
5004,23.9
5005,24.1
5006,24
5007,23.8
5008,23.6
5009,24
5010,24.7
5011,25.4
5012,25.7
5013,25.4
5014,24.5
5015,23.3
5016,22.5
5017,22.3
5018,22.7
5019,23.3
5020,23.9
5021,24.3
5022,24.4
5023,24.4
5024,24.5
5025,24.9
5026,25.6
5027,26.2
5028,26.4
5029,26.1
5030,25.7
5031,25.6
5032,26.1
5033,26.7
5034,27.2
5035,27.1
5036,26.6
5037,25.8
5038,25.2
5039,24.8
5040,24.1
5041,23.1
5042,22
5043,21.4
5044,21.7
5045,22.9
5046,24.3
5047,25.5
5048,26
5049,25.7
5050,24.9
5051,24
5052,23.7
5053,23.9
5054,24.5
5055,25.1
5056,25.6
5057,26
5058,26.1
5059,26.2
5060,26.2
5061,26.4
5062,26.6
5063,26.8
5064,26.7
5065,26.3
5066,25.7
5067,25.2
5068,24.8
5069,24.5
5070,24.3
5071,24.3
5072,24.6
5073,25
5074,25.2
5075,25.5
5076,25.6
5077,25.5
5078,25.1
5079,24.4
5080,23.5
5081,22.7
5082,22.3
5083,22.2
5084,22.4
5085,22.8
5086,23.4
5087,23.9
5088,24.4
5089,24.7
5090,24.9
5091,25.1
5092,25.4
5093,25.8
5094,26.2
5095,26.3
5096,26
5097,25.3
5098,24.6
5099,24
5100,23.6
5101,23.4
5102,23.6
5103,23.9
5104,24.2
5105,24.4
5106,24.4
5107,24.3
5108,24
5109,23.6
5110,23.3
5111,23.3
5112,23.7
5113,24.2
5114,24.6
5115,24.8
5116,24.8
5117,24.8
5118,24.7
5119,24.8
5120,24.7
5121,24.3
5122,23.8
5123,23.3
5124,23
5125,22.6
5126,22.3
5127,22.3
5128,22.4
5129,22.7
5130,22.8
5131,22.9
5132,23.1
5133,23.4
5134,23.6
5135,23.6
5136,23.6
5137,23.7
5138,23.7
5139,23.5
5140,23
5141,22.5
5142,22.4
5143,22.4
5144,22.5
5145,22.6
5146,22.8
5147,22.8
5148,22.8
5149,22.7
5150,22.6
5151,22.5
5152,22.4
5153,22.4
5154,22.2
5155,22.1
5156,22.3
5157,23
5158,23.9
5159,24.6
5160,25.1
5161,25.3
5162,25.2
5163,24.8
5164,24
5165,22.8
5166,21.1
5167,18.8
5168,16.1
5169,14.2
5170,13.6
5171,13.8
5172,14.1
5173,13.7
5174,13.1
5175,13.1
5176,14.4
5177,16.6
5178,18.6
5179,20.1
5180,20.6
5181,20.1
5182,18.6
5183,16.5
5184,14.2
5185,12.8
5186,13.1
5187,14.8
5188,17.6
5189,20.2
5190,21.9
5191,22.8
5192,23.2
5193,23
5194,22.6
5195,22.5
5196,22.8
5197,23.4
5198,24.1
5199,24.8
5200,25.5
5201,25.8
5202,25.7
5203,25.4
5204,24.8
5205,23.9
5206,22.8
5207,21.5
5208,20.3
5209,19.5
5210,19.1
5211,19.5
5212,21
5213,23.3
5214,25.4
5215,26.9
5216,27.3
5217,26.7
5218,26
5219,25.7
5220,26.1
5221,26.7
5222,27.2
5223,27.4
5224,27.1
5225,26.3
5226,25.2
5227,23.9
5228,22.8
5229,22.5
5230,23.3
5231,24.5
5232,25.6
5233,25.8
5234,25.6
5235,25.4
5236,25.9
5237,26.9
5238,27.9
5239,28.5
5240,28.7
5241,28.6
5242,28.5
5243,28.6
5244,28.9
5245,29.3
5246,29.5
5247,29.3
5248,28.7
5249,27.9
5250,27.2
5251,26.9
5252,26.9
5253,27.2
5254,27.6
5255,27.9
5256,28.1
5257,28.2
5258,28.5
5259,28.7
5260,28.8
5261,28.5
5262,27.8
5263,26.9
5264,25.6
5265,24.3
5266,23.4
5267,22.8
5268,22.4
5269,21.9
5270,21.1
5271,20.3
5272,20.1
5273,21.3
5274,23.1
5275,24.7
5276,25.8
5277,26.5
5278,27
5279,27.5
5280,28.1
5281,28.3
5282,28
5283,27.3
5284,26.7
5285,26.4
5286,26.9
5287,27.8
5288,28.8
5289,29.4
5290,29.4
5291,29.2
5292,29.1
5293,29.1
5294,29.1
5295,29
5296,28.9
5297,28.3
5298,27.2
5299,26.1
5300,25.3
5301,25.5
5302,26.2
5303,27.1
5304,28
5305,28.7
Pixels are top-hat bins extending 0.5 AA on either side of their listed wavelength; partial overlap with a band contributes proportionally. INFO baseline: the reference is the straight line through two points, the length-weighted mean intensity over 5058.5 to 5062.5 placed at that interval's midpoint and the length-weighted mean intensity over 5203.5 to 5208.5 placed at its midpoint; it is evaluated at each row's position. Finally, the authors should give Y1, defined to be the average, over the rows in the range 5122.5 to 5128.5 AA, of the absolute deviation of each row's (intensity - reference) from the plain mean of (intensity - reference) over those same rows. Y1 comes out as 0.3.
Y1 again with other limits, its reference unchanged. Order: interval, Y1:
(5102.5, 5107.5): 0.2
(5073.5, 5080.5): 0.5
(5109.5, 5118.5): 0.6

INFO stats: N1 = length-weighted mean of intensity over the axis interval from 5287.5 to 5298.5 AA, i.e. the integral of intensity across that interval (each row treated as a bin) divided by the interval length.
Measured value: 29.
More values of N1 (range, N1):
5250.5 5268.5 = 27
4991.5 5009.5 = 25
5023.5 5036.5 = 26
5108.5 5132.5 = 24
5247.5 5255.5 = 28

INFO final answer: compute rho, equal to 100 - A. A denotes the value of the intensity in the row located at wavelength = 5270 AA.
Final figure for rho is 78.9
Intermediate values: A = 21.1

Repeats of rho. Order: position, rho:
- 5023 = 75.6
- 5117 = 75.2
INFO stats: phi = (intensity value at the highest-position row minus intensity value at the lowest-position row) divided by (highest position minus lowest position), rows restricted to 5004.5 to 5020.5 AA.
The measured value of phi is -0.013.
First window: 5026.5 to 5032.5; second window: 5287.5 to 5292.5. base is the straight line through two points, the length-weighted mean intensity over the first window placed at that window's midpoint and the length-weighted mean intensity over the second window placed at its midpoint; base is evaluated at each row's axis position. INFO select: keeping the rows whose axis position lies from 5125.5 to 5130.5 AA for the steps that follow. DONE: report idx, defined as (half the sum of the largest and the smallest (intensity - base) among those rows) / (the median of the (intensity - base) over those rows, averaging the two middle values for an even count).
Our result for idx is 0.97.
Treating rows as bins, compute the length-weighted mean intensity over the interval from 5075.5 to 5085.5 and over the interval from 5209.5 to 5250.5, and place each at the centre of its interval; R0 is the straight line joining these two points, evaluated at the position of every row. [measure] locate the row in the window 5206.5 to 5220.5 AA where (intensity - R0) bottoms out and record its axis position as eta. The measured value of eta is 5210 AA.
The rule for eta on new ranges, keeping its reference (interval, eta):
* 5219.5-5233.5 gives 5229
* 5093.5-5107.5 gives 5101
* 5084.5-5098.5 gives 5085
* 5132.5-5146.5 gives 5143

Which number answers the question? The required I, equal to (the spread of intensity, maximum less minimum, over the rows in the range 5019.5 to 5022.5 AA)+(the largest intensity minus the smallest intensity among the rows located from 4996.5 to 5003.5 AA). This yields 3.3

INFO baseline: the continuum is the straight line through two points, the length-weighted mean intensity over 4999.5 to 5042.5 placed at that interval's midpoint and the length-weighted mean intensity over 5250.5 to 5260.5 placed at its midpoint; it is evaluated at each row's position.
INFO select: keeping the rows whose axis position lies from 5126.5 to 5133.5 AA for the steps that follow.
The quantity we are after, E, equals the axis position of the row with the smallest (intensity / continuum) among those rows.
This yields 5127 AA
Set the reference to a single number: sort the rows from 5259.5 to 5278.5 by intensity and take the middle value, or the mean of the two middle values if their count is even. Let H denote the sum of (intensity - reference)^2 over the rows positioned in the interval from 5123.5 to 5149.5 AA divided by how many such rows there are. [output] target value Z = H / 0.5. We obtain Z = 4.3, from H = 2.1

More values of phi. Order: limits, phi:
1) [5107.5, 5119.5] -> 0.073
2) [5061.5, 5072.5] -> -0.200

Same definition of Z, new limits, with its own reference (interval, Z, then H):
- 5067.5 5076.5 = 1.1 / 0.5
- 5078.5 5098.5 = 3.5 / 1.7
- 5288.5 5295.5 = 47.8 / 23.9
